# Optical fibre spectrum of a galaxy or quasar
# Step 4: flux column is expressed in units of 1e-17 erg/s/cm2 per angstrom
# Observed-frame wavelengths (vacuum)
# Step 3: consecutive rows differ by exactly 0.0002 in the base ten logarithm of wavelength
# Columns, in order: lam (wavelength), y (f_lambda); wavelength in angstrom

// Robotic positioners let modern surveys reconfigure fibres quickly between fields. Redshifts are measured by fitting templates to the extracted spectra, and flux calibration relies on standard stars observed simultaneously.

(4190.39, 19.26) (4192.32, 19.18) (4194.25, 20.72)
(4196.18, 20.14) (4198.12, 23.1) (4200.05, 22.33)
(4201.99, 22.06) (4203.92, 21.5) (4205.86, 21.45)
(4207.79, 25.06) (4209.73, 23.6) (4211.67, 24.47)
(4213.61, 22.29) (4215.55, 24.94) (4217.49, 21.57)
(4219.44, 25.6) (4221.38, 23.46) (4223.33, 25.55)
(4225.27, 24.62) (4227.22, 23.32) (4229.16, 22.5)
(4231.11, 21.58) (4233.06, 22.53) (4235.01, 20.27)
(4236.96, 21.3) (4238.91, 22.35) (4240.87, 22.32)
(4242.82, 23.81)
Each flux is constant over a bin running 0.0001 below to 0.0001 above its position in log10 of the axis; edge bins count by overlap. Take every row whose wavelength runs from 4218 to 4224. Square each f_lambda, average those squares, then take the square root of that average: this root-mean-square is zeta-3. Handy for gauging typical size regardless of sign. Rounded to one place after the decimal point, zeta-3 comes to 24.9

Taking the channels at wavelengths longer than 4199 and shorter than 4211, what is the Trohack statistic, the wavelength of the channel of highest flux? 4207.79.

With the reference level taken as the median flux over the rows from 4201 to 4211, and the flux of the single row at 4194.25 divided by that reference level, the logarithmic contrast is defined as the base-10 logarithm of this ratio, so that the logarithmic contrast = -0.027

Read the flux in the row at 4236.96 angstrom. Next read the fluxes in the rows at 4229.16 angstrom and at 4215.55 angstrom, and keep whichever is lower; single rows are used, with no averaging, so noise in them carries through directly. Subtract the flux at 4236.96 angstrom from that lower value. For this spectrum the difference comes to 1.2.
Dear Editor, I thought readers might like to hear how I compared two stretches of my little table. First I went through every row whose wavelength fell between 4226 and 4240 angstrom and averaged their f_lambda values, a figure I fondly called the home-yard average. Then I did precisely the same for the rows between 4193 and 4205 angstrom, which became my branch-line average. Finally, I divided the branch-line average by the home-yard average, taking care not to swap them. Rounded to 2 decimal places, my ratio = 0.98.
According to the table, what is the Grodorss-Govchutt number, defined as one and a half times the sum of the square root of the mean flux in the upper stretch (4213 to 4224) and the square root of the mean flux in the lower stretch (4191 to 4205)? 14.3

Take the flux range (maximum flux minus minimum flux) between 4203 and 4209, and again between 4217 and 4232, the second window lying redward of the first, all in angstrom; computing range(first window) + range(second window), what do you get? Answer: 7.6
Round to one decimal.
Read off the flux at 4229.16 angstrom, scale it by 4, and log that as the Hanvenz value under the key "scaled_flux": 90.0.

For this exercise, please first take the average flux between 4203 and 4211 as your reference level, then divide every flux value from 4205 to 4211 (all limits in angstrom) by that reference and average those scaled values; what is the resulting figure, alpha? 1.02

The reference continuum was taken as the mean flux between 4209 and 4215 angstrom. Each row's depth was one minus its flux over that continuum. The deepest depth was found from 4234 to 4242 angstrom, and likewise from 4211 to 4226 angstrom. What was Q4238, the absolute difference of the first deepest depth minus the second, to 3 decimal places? 0.055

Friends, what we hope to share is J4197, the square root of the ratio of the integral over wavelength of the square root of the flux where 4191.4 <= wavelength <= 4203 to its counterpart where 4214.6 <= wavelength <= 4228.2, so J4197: 0.89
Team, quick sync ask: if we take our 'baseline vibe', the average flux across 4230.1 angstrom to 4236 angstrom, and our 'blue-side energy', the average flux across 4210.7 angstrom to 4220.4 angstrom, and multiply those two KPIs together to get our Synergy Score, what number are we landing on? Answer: 510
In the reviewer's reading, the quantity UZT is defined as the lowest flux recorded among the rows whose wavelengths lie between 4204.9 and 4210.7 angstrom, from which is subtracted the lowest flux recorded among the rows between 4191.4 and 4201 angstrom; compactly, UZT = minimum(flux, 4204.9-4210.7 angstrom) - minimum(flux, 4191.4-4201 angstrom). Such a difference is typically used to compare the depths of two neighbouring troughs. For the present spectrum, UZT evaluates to 2.3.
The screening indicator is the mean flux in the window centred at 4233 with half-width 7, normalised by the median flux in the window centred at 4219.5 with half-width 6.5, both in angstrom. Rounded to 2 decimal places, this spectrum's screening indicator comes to 0.89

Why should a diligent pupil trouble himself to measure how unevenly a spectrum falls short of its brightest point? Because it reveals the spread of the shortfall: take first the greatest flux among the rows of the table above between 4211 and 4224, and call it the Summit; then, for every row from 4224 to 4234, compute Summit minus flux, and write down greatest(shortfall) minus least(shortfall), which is 3.04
